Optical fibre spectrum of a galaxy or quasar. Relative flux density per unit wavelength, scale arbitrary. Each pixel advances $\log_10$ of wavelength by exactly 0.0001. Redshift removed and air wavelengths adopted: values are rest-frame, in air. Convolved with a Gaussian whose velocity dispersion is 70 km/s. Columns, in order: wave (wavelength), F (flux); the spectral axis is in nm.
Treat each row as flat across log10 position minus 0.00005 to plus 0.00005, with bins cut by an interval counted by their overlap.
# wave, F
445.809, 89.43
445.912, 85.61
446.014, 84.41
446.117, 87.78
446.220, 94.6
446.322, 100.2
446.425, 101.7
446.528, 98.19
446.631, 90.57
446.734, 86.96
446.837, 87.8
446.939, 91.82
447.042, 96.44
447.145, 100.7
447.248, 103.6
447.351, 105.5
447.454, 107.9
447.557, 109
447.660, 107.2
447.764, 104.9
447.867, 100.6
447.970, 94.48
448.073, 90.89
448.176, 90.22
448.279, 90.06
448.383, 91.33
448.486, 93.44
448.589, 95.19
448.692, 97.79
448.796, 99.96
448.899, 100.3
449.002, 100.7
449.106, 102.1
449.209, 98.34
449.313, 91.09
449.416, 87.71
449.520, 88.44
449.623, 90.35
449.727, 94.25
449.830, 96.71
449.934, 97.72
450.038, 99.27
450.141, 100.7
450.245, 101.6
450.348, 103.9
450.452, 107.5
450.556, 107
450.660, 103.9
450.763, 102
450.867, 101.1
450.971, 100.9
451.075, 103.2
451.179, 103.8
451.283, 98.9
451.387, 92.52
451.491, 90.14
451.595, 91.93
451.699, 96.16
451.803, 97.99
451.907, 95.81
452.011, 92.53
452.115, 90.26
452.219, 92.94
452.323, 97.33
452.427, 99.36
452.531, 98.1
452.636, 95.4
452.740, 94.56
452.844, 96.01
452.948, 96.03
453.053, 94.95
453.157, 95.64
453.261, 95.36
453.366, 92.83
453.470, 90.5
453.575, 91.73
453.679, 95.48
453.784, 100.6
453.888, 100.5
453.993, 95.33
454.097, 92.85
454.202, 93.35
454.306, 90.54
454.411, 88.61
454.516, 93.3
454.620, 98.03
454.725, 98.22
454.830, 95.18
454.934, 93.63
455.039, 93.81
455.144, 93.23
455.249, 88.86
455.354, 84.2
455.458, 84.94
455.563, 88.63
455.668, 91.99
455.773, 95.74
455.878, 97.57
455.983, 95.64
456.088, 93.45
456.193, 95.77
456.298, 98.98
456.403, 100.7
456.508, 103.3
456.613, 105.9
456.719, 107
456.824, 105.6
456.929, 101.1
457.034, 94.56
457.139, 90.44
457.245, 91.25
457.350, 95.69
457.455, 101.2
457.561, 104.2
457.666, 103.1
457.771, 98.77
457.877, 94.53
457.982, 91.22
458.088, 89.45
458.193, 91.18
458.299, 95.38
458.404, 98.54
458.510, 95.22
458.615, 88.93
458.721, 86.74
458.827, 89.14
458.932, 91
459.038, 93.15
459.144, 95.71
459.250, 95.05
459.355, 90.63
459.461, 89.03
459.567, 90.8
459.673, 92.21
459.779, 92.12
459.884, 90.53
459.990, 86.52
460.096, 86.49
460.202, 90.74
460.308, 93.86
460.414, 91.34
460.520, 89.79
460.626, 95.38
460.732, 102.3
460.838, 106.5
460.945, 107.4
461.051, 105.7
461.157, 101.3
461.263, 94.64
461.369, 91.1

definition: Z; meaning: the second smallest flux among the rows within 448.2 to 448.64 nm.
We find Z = 91.33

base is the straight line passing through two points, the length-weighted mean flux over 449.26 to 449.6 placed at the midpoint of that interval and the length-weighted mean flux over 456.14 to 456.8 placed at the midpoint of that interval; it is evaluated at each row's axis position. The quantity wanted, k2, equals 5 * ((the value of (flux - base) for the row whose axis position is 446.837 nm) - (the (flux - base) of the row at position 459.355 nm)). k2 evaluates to 100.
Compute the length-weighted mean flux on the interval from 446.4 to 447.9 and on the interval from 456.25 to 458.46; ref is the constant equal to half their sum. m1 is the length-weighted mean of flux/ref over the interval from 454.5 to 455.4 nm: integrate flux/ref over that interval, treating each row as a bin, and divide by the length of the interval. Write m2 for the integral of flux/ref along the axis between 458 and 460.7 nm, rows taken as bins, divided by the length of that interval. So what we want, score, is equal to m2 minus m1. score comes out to -0.016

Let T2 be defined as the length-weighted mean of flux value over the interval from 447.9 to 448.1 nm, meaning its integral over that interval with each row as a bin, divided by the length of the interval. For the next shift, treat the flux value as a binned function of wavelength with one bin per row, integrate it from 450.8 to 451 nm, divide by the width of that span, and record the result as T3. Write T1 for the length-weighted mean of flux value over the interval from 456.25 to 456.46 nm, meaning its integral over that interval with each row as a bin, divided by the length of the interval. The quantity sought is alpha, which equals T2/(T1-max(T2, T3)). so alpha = -106.5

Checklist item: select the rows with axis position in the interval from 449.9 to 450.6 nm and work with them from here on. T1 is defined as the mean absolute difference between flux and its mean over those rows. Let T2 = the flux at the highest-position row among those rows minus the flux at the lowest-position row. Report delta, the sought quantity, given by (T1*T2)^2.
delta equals 823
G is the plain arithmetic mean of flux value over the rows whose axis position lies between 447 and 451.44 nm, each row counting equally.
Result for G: 99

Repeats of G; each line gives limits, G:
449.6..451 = 100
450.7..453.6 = 96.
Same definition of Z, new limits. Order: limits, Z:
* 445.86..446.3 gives 85.61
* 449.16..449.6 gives 88.44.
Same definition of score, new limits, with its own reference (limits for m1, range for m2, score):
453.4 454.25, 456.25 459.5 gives 0.011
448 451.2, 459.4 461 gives -0.041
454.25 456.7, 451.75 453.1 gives 0.010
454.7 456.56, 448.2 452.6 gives 0.032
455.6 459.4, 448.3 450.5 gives 0.009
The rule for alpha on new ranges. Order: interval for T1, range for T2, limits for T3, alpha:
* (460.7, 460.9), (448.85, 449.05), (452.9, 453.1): 27.6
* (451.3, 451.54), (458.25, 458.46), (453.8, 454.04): -16.2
